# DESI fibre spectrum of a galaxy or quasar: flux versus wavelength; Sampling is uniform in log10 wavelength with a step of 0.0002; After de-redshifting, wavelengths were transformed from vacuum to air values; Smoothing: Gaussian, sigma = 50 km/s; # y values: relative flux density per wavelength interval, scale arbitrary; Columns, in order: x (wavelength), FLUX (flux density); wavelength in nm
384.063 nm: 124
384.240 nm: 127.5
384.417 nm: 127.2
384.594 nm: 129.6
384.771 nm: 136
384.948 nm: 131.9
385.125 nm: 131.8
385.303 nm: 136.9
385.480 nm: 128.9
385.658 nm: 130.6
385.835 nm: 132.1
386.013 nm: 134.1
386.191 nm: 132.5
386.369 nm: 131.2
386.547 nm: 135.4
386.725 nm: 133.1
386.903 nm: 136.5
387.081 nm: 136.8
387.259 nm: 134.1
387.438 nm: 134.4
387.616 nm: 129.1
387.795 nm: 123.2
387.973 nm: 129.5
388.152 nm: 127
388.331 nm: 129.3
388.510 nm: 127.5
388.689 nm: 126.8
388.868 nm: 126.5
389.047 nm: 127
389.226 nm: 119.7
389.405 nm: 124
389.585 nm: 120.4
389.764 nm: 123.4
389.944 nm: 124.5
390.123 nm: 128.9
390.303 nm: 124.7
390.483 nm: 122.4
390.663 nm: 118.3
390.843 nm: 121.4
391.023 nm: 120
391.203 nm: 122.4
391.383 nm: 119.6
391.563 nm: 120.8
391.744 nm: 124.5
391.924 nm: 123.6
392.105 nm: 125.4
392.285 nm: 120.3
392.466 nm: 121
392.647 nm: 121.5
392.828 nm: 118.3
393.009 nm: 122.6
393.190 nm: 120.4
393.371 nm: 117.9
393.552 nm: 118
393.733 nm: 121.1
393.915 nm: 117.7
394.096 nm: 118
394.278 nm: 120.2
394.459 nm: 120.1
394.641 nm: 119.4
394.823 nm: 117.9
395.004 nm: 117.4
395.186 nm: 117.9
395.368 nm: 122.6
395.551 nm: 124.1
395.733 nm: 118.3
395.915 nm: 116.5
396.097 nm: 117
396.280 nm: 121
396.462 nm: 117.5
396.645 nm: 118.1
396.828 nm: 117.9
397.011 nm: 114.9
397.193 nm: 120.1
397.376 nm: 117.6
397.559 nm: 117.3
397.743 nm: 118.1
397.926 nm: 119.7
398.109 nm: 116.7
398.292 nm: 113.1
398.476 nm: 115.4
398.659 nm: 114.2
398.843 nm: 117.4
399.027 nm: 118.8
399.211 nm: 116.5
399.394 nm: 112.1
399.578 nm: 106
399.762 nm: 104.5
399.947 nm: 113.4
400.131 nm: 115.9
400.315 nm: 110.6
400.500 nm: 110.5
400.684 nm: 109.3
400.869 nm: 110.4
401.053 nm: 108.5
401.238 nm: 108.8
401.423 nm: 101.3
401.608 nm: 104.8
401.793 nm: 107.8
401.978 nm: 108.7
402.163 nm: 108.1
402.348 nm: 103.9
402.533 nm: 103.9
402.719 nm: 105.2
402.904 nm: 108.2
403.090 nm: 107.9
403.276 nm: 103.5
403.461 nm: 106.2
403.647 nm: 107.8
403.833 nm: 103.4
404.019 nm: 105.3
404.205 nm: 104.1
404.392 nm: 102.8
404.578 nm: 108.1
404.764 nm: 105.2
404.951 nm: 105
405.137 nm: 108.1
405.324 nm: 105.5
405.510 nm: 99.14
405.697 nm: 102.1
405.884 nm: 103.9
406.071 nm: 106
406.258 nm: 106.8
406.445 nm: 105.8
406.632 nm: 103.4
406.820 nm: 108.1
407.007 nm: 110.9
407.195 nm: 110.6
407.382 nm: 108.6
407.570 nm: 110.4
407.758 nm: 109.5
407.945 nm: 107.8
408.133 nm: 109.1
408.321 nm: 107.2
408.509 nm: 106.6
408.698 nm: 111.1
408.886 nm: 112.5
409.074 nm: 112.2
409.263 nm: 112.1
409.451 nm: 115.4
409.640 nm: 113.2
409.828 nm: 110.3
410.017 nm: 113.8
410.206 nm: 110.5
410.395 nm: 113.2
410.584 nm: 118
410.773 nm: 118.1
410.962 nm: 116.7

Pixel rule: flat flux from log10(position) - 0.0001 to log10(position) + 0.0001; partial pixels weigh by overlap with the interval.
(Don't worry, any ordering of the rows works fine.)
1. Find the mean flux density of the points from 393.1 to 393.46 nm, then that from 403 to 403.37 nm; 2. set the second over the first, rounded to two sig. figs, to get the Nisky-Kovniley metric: 0.89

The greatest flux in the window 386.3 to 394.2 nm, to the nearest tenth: 136.8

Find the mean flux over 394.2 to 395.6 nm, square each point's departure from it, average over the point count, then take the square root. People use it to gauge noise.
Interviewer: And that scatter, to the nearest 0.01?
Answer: 2.22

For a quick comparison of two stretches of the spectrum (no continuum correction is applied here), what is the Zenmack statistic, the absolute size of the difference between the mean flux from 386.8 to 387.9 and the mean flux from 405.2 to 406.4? 28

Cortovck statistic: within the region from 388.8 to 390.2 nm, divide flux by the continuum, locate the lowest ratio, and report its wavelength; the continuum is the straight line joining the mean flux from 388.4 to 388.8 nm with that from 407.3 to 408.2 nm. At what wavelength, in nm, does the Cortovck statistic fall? 389.226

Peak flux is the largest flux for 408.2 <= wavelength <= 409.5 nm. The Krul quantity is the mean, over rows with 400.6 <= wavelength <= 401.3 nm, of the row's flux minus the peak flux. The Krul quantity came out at -6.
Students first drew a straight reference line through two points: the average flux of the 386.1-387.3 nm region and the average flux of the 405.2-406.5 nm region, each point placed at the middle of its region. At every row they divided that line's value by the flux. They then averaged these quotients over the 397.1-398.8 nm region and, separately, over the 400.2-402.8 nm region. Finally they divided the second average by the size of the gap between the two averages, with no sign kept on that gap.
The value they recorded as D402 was 28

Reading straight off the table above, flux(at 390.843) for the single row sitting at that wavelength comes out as 121.4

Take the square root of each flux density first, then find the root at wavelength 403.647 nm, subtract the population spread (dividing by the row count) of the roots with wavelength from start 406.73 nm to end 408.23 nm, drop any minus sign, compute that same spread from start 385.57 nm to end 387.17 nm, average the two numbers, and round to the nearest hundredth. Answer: 5.21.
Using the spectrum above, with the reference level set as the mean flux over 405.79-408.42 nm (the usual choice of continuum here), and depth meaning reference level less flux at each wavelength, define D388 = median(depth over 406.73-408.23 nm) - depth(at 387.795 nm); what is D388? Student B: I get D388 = 14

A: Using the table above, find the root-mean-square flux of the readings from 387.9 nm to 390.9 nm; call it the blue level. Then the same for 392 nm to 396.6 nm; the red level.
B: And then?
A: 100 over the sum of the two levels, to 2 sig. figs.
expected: 0.41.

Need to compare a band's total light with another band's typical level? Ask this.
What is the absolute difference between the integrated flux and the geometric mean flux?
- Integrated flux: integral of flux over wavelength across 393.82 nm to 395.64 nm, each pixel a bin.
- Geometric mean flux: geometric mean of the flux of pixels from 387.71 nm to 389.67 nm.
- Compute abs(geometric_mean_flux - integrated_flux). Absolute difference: 92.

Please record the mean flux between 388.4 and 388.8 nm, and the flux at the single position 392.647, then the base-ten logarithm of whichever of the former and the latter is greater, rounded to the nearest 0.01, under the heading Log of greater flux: 2.10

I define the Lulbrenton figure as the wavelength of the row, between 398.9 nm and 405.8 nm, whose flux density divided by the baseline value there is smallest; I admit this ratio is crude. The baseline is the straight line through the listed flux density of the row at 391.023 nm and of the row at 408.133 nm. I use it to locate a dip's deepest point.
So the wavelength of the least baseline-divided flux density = 401.423 nm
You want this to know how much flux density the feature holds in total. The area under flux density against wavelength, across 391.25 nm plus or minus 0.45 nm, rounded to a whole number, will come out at 109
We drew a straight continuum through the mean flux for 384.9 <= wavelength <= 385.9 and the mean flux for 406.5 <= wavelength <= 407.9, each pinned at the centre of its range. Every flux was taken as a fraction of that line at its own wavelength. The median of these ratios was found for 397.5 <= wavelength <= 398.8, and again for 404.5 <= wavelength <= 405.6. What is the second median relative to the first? 0.963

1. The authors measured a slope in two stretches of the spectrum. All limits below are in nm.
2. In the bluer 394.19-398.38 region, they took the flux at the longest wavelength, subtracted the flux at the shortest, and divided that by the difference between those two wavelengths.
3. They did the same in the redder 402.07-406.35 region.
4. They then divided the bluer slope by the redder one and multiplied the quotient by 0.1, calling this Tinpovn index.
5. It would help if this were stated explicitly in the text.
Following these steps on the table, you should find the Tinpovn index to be 0.56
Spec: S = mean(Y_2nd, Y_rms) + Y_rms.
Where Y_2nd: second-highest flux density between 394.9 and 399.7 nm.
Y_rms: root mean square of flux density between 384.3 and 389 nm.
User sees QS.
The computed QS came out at 258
